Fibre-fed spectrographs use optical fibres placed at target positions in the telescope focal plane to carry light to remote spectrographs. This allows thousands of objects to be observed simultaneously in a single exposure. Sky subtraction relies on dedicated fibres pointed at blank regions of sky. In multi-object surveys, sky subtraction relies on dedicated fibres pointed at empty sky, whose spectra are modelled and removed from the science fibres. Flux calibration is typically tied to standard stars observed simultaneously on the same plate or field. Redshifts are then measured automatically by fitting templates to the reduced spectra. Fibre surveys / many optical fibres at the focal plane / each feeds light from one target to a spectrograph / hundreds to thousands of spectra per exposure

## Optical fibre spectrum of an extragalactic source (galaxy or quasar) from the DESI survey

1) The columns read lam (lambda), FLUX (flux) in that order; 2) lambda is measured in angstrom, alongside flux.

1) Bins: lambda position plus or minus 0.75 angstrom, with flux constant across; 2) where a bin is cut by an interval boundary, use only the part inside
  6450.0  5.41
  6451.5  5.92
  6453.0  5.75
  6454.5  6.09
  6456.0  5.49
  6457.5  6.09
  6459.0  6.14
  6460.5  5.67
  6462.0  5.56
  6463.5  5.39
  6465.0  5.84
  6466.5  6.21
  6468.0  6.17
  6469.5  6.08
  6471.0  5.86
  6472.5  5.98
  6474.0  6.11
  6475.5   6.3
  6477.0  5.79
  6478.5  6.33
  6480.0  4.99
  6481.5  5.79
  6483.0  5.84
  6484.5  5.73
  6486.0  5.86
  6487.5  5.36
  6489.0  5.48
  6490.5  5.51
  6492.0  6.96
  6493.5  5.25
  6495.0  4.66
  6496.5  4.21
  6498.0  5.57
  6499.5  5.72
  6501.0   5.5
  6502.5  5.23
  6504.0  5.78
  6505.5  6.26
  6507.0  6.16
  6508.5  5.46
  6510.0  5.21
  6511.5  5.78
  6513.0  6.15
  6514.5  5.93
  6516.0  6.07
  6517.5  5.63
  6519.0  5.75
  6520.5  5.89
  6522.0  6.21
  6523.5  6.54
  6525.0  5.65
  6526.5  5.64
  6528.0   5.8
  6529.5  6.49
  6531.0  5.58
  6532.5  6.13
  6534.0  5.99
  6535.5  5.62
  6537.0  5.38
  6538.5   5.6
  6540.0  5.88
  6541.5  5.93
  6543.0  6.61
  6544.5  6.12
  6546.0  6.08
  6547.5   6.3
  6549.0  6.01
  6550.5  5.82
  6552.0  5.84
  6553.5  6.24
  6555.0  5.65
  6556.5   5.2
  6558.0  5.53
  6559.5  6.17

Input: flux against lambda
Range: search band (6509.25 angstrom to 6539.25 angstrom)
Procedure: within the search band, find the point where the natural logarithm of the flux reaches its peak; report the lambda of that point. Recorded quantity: 6523.5 angstrom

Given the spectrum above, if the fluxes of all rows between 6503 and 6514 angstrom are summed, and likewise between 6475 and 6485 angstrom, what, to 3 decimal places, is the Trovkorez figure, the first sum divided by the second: 1.001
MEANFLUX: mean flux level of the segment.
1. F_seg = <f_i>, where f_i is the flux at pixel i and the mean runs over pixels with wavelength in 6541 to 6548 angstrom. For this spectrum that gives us 6.21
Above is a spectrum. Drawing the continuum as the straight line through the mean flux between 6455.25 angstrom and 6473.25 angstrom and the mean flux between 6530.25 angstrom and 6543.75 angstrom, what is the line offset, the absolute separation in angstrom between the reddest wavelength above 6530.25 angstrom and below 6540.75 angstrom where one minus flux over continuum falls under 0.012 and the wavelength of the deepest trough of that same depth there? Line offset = 3.0 angstrom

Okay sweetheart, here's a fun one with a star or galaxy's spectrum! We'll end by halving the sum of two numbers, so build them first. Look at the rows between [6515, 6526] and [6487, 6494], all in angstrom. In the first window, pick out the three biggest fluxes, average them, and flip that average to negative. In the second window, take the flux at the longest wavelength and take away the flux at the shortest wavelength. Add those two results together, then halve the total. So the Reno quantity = -3.19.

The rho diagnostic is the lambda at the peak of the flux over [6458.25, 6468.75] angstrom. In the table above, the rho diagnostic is 6466.5 angstrom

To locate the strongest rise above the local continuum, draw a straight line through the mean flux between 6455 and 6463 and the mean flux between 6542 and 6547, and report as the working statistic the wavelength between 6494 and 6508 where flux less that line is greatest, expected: 6505.5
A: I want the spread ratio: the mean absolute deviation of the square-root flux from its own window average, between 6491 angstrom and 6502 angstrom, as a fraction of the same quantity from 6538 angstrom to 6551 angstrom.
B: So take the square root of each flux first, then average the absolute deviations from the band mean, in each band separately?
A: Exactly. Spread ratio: 3.0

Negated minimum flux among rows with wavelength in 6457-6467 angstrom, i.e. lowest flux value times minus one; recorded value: -5.39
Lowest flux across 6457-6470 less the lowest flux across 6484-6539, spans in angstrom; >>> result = 1.2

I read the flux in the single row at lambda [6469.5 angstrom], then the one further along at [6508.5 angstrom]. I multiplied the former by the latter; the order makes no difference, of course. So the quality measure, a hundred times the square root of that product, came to 576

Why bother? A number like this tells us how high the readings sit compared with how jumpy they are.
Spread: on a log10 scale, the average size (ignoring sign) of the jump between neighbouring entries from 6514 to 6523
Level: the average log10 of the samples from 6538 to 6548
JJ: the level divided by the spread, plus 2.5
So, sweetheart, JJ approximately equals 48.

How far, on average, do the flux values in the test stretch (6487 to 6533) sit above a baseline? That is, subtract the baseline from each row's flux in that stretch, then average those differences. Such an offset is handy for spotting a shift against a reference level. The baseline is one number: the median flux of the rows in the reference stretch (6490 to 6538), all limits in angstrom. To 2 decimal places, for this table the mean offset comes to -0.01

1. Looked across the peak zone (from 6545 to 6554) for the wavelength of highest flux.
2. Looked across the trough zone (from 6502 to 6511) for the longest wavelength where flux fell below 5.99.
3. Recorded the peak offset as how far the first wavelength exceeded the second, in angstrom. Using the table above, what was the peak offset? 37.5 angstrom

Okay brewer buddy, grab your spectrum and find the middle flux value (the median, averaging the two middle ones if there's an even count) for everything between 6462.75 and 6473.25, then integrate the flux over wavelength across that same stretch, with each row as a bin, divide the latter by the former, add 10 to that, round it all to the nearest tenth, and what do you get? 20.4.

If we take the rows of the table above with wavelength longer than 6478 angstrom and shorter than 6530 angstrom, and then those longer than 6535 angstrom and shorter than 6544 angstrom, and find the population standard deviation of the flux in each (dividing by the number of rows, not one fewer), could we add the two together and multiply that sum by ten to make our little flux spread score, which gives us 9.1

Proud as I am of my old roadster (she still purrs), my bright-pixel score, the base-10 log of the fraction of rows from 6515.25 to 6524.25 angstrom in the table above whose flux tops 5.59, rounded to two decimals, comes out 0.00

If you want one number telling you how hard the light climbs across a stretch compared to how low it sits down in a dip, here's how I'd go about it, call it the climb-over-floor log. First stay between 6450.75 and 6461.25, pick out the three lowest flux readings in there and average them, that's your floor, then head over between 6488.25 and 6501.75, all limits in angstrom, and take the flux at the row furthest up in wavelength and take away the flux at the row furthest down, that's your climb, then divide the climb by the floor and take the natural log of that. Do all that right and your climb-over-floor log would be -5.6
